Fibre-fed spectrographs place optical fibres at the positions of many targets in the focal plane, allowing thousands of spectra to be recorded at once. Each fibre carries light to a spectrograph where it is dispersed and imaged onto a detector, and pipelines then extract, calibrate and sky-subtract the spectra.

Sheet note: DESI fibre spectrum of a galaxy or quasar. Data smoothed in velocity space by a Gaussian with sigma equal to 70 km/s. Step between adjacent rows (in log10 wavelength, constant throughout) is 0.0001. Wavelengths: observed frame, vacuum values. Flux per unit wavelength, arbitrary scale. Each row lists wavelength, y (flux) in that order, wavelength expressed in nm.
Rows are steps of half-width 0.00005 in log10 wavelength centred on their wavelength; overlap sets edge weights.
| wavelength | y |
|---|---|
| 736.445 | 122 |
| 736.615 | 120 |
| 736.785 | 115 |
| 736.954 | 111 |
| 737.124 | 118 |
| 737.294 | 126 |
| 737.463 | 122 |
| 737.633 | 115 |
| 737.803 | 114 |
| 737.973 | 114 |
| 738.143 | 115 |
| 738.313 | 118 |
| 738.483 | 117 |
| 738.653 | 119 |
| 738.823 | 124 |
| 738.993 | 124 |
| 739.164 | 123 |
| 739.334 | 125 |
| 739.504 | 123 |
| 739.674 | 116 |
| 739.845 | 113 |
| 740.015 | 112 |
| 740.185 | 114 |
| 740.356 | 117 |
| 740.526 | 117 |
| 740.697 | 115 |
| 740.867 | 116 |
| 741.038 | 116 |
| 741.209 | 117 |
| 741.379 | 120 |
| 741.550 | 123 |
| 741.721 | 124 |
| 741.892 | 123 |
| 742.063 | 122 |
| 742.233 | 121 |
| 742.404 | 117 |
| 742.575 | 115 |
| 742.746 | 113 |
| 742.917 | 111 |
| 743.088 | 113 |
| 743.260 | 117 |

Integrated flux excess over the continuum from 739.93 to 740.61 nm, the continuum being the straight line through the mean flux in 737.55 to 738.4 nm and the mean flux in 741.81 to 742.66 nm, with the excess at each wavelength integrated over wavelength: -1.8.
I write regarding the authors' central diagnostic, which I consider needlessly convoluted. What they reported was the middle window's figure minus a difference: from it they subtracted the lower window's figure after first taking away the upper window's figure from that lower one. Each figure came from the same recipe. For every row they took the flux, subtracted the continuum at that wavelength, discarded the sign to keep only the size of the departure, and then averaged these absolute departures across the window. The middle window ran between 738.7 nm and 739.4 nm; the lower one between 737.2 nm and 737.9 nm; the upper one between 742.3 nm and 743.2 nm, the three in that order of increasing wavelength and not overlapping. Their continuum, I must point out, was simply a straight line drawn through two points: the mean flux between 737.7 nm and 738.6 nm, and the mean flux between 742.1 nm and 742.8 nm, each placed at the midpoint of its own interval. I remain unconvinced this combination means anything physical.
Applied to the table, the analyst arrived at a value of 6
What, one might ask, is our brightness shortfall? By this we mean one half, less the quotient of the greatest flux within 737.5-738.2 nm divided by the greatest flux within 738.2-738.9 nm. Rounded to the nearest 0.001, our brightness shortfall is -0.427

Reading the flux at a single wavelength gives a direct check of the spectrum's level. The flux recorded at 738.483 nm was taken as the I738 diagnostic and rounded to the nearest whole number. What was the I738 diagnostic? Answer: 117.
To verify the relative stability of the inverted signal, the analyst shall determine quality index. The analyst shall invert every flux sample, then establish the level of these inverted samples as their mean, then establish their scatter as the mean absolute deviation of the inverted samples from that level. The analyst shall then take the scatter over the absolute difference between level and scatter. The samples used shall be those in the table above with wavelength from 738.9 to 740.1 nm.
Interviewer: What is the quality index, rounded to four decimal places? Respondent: 0.0438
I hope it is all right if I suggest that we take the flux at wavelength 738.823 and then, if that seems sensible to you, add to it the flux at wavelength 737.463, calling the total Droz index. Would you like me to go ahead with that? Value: 246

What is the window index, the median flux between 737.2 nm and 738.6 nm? 116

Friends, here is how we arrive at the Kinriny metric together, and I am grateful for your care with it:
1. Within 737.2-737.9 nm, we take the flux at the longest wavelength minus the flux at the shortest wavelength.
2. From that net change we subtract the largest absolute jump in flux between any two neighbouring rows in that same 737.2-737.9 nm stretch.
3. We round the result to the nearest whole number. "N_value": -19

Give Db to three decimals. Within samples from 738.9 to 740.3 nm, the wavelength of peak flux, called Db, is 739.334 nm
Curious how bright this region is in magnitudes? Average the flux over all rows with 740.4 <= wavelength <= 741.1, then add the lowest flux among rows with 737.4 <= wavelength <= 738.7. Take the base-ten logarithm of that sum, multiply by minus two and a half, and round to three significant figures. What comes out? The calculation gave -5.90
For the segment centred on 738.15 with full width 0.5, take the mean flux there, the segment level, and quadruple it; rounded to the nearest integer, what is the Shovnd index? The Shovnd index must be 463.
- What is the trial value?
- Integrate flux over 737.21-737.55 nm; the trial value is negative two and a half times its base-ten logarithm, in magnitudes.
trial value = -4.06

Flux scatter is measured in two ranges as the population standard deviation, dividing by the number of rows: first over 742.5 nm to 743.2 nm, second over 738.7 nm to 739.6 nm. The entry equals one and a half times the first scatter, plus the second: 2.9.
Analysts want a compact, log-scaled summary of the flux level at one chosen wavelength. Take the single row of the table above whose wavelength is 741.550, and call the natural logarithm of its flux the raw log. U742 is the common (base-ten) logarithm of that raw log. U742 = 0.682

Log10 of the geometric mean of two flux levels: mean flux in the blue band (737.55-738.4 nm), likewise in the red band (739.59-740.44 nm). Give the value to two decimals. 2.06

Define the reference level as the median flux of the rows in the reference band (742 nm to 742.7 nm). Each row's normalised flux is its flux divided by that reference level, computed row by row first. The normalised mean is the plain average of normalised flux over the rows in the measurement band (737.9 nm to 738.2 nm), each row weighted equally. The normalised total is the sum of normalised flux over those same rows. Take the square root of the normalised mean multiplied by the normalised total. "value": 1.36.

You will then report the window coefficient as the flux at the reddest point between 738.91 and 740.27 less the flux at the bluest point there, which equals -10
